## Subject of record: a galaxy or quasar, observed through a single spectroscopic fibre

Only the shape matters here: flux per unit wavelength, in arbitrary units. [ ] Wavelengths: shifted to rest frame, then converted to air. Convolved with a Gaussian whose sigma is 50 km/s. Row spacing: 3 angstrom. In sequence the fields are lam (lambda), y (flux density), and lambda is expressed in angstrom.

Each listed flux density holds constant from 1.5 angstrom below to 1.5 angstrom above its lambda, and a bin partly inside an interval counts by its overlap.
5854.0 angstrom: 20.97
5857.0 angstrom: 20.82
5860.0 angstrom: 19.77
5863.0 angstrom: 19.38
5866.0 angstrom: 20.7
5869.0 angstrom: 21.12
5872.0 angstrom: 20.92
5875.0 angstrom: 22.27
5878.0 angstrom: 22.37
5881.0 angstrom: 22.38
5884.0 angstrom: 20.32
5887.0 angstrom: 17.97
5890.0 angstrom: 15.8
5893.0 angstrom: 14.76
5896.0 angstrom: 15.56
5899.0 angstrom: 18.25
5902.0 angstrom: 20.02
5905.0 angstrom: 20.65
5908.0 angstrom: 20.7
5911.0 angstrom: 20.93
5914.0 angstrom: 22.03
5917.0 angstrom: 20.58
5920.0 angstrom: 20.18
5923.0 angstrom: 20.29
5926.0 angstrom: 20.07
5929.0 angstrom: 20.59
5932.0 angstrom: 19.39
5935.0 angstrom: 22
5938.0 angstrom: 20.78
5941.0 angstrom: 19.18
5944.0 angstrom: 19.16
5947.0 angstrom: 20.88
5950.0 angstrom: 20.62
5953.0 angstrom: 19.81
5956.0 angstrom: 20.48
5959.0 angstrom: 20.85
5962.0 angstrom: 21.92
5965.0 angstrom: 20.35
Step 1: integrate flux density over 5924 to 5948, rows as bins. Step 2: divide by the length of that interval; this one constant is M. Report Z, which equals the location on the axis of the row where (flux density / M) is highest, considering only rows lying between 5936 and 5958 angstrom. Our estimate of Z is 5947.0 angstrom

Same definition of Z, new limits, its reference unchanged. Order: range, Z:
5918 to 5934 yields 5929.0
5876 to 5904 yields 5881.0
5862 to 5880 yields 5878.0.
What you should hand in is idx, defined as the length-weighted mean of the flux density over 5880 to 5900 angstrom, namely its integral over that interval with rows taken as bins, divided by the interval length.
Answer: 17.7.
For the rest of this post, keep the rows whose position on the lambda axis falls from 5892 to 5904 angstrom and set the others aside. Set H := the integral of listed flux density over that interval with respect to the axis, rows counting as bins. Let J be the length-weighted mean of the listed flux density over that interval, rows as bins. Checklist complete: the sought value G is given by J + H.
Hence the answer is 226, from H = 209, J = 17.4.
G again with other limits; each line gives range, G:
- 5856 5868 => 262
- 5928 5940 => 268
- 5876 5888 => 272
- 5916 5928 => 264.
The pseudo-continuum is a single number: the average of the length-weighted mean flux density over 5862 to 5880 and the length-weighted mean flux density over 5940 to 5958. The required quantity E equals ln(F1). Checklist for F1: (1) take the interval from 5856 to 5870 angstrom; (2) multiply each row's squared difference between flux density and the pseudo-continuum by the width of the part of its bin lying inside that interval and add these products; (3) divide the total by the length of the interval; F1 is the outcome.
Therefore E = -0.6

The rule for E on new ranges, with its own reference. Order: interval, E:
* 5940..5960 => -0.3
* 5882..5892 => 2.4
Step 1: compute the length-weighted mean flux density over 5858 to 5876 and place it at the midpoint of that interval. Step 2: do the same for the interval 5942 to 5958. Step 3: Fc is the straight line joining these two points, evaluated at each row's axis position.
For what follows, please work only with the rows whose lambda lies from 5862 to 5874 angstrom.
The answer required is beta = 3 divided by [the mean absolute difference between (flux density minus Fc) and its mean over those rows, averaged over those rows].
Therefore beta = 5.1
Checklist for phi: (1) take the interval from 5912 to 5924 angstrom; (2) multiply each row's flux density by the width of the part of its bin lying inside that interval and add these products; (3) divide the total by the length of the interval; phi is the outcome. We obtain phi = 20.8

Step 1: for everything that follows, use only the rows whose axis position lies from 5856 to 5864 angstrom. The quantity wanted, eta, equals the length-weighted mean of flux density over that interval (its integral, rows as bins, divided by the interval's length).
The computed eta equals 20.0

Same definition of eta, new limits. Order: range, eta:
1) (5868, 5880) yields 21.7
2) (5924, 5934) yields 20.1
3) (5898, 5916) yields 20.5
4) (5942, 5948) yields 19.9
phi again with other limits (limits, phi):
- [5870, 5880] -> 21.8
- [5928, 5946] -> 20.2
